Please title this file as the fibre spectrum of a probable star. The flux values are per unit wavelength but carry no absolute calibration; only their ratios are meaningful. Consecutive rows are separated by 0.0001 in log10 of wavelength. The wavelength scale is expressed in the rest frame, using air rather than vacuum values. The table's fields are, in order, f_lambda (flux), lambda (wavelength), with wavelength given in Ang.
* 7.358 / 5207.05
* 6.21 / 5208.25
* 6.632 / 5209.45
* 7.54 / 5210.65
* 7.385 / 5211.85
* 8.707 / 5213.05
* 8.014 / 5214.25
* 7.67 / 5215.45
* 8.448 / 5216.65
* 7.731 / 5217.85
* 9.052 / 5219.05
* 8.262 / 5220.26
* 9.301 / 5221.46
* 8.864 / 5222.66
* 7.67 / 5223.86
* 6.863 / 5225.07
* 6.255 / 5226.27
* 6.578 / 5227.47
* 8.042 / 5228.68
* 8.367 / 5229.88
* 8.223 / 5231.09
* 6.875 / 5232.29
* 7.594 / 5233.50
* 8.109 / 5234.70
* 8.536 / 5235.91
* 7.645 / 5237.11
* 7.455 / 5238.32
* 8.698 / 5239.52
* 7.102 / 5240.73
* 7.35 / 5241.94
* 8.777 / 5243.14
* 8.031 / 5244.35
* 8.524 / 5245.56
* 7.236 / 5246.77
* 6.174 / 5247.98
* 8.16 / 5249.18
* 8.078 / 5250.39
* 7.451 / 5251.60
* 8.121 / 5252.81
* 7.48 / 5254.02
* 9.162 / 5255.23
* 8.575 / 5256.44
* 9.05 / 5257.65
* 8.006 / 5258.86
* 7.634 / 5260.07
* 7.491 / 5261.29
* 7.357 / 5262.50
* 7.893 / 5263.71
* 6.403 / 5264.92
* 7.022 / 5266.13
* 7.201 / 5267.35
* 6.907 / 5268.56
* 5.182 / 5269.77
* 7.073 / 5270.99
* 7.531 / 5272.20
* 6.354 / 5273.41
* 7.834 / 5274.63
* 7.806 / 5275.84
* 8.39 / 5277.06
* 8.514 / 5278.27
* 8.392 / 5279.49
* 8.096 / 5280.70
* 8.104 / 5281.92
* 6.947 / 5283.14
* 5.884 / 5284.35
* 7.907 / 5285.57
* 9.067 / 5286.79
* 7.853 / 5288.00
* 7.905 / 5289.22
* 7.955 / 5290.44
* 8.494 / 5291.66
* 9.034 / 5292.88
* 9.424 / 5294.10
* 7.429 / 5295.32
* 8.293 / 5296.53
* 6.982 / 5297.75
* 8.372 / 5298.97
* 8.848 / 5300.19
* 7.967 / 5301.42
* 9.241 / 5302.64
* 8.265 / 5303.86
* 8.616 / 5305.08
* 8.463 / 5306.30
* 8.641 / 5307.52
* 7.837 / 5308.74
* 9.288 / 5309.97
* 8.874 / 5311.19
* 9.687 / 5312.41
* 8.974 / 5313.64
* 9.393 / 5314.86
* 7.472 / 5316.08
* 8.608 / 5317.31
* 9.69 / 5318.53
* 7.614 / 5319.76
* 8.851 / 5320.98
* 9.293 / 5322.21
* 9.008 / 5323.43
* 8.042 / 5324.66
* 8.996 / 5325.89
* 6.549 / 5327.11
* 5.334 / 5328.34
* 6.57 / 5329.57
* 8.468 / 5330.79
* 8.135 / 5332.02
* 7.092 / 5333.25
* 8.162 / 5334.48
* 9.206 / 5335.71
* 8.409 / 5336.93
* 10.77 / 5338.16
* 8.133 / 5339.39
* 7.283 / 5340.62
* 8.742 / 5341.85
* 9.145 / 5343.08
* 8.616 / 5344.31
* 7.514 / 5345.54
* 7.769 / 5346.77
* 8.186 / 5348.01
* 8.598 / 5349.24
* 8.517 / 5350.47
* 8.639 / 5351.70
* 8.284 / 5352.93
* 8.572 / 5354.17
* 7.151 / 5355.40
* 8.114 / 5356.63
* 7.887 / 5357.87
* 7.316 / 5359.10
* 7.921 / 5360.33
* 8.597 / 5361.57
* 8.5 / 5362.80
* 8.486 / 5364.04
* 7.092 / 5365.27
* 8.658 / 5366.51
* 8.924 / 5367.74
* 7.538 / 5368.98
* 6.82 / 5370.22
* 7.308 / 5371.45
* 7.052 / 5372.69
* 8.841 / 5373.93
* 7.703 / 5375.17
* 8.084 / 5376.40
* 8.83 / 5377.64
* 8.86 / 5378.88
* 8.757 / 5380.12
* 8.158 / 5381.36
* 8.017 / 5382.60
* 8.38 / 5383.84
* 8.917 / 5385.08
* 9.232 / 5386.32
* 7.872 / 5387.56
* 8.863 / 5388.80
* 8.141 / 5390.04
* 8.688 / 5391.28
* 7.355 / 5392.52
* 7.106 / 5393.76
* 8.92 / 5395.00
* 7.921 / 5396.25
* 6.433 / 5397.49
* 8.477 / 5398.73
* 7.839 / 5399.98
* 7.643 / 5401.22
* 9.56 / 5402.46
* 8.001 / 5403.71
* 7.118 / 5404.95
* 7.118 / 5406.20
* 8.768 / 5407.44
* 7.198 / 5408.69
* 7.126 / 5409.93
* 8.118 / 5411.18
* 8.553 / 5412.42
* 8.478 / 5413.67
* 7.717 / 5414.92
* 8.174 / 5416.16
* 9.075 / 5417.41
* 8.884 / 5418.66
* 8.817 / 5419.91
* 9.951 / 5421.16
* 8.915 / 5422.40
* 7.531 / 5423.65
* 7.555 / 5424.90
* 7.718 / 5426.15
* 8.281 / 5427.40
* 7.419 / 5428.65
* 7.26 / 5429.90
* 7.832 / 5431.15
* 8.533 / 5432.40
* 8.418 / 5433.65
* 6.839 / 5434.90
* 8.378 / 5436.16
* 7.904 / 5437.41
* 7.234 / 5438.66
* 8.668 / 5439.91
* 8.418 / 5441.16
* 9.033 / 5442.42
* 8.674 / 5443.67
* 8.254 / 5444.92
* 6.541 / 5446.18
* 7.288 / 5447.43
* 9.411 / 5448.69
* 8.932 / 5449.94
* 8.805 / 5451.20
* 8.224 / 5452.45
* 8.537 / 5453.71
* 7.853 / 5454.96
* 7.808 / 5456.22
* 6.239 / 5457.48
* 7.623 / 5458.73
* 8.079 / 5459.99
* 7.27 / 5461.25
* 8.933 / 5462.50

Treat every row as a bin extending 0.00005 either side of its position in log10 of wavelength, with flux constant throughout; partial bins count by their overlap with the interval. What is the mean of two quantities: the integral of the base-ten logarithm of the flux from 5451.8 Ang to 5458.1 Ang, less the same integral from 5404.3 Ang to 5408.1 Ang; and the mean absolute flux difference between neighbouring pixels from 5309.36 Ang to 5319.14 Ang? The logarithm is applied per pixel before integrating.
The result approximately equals 1.6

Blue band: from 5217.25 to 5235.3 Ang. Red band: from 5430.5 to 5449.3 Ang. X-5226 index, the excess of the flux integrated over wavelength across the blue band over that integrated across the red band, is -10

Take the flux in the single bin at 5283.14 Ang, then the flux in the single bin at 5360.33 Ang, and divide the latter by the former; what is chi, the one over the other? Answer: 1.1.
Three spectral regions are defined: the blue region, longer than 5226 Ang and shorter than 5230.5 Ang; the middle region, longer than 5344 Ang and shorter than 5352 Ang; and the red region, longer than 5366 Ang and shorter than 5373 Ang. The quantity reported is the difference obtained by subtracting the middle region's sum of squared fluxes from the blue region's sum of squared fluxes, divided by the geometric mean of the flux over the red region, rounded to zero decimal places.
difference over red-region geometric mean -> -34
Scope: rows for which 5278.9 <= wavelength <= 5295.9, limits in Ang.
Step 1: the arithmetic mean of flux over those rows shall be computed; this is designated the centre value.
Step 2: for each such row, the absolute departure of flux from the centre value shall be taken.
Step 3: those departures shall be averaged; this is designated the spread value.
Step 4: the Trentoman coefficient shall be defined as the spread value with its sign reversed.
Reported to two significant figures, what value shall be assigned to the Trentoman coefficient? -0.62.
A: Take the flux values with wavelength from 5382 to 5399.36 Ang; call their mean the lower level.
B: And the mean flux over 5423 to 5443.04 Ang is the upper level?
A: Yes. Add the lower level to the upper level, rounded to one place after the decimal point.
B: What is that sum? 16.1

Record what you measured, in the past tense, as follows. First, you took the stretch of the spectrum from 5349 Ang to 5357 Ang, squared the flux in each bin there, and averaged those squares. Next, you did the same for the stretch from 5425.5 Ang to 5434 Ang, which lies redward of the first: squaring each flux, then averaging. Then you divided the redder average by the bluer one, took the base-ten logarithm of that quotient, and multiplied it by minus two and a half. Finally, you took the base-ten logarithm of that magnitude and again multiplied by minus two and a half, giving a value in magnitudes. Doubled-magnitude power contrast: 2.6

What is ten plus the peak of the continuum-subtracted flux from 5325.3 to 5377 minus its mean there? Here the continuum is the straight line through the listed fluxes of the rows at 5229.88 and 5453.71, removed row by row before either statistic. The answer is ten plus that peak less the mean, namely 12.7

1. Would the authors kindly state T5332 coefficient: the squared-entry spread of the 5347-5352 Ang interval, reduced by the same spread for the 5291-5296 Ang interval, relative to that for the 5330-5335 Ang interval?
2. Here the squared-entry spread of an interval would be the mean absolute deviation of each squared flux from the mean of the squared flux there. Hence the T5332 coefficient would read -1.23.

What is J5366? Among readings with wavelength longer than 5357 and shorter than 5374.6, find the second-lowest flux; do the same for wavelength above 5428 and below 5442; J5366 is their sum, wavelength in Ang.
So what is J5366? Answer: 14.3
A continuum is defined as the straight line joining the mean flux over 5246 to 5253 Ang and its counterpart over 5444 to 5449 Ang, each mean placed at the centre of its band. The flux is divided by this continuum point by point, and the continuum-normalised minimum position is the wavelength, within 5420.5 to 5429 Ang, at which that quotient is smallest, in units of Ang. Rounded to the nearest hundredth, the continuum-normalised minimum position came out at 5428.65 Ang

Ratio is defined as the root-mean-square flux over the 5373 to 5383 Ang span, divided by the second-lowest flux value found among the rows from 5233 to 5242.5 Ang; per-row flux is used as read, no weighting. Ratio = 1.15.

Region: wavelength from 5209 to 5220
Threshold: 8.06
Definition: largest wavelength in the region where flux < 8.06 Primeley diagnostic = 5217.85 Ang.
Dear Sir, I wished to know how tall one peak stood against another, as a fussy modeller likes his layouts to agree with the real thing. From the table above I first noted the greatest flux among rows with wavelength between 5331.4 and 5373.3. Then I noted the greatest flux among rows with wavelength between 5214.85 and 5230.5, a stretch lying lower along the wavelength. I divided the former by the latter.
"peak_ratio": 1.16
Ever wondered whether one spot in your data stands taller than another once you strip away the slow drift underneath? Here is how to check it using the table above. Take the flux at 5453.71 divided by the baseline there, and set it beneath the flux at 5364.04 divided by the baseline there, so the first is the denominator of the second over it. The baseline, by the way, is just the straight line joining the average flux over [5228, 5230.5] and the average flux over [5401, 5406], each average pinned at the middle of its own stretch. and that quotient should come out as 0.99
